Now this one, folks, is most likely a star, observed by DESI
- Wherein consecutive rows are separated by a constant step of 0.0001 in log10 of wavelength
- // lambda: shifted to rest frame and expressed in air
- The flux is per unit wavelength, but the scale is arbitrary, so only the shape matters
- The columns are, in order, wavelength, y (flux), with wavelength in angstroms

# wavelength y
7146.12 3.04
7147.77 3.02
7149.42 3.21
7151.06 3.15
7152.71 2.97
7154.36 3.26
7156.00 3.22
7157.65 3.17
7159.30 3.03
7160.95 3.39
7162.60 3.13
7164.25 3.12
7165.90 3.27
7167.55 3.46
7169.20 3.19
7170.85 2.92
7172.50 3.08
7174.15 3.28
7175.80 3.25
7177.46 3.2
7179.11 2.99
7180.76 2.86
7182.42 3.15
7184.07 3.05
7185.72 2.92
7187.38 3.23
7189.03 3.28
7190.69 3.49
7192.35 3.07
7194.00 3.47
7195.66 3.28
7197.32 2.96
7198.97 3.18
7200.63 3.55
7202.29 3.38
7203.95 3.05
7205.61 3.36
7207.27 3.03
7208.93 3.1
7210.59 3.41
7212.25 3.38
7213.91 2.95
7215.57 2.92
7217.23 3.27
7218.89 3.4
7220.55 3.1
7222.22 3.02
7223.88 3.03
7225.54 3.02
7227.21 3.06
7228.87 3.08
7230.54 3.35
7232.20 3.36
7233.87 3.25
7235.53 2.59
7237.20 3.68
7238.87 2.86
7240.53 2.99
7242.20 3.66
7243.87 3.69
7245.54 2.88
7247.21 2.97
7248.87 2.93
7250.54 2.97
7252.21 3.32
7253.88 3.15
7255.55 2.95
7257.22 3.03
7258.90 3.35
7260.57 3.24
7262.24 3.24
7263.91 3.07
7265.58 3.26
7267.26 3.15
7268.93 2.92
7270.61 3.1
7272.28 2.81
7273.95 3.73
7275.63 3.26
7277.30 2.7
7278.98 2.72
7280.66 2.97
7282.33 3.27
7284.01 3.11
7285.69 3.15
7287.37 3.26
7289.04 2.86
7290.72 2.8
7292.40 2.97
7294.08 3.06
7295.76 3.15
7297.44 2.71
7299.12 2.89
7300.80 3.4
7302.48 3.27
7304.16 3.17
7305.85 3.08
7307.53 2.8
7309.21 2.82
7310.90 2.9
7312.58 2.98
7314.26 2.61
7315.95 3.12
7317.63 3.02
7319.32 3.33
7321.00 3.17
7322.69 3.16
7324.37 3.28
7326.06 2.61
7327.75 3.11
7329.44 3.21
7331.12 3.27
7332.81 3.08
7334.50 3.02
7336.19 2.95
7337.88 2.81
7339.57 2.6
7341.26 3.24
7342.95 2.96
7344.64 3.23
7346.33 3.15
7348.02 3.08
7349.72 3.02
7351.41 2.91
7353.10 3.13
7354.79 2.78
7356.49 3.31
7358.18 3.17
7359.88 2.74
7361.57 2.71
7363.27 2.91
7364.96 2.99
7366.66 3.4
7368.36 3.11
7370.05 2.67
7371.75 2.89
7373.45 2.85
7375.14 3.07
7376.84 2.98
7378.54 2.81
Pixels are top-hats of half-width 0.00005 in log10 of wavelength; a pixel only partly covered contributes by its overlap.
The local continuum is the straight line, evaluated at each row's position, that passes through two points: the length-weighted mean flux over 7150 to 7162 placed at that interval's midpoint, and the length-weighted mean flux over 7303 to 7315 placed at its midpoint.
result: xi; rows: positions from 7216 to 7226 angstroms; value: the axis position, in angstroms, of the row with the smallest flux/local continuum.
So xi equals 7222.22 angstroms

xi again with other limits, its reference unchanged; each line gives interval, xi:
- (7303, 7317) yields 7314.26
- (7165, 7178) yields 7170.85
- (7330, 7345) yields 7339.57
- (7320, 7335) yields 7326.06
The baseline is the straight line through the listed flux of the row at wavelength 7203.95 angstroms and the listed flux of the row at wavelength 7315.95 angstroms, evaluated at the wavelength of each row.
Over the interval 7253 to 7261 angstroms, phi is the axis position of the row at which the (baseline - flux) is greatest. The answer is 7255.55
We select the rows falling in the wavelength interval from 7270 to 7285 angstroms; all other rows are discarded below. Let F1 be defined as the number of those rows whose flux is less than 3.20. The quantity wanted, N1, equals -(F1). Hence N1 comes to -6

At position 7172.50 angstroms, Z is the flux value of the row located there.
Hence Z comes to 3.08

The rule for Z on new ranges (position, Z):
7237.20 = 3.68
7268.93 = 2.92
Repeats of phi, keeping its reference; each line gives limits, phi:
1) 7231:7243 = 7235.53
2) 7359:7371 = 7370.05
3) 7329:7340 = 7339.57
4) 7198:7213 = 7207.27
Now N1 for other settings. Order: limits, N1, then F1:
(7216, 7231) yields -6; 6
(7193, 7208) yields -4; 4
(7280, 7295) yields -7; 7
